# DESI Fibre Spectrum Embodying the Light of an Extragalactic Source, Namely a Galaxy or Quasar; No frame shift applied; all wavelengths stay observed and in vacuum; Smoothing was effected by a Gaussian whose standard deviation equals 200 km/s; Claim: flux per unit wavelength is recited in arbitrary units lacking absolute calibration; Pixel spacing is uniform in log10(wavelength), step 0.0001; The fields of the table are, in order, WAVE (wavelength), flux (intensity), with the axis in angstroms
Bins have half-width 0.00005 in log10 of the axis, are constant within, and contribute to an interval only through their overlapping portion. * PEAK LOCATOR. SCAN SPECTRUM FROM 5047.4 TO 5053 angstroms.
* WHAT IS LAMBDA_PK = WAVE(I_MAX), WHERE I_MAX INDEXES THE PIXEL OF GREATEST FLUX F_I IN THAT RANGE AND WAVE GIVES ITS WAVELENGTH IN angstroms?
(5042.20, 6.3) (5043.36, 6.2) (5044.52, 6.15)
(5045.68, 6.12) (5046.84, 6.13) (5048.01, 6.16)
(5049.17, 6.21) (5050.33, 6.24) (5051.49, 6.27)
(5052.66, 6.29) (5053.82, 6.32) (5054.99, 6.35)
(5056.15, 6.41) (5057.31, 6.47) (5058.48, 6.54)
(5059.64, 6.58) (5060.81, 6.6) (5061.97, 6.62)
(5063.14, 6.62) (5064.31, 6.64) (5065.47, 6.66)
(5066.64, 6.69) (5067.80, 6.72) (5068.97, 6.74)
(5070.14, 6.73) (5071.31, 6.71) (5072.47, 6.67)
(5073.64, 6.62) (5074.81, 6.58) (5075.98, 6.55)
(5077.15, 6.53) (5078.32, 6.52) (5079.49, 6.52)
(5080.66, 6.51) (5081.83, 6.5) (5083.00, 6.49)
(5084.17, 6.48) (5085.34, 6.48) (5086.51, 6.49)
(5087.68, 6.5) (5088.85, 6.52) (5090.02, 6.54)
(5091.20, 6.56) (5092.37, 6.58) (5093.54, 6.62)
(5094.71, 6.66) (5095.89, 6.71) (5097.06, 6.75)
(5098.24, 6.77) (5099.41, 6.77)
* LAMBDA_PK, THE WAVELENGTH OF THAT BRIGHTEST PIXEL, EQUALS 5052.66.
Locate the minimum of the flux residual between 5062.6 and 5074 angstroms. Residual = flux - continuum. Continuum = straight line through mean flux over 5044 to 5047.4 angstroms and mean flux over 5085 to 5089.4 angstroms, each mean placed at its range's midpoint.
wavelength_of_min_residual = 5073.64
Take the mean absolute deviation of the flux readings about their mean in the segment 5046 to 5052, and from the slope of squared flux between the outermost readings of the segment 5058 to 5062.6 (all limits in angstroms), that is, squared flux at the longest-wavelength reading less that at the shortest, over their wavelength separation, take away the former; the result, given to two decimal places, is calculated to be 0.26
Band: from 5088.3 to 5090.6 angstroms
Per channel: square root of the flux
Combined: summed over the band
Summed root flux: 5.11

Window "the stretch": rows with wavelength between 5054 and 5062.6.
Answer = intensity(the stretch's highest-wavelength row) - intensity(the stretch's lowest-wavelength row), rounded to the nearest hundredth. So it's 0.27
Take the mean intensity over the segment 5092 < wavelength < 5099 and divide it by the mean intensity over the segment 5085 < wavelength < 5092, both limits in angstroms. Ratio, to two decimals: 1.03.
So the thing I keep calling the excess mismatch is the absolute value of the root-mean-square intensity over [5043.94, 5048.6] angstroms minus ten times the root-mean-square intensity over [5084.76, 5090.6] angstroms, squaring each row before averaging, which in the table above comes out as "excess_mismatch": 58.9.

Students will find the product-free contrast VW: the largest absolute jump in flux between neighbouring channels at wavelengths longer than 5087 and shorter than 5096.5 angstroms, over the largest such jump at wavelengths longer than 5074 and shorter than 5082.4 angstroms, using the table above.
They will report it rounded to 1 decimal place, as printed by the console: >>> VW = 1.7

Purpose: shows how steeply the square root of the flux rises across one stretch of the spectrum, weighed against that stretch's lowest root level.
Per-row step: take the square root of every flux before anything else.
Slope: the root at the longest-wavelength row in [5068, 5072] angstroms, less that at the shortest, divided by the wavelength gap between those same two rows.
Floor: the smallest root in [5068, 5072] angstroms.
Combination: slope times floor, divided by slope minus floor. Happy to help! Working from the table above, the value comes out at 0.0025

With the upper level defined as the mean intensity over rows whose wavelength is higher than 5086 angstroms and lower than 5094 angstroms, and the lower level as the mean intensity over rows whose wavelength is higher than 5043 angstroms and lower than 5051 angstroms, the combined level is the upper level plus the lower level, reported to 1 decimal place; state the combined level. 12.7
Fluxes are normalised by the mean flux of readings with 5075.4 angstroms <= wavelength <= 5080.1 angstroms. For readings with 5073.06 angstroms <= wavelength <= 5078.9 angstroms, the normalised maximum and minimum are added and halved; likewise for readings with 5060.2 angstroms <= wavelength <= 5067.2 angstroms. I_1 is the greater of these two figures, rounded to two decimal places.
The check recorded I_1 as 1.02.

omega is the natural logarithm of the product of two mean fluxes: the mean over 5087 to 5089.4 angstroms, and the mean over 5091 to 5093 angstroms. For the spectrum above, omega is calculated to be 3.76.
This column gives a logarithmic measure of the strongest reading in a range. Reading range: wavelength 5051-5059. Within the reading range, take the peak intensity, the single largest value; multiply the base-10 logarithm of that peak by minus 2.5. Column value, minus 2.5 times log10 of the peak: -2.04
